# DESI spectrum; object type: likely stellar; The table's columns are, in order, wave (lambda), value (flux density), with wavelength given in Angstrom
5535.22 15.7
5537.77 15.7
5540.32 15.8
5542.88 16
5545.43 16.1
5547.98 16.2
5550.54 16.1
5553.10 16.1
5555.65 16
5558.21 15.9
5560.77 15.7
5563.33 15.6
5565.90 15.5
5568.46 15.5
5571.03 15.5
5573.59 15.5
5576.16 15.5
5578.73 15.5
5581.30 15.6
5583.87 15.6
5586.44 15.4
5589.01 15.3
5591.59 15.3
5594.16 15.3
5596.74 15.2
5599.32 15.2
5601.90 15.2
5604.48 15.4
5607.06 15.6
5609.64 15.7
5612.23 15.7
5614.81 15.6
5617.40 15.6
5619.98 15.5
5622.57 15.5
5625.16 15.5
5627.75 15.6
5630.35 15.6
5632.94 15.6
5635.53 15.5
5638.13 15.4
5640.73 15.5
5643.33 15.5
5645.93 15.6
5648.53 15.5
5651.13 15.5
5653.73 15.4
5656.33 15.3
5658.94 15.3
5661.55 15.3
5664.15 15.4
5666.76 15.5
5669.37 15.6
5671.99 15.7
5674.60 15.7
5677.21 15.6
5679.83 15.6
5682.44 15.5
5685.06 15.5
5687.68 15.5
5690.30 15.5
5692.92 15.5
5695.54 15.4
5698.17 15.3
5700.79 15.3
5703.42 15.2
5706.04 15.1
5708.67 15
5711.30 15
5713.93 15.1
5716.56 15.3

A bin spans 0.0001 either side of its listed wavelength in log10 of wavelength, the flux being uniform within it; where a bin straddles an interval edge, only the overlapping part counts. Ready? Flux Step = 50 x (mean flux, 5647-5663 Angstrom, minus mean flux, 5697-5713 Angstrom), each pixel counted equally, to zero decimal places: 12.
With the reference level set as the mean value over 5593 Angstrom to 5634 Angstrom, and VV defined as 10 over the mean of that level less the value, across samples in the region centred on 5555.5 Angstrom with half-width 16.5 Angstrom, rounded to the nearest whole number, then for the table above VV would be -28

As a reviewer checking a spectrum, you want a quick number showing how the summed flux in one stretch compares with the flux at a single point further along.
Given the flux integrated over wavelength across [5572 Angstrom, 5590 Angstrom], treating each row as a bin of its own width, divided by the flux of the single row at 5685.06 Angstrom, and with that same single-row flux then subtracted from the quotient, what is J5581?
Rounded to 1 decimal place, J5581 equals 2.5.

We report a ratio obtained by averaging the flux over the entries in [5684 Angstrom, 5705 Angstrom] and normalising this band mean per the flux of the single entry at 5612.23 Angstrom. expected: 0.981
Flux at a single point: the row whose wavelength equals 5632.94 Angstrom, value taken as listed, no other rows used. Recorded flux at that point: 15.6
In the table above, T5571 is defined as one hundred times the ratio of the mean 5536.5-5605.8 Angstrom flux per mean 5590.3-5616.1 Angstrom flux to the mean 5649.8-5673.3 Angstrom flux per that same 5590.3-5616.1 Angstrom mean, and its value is 101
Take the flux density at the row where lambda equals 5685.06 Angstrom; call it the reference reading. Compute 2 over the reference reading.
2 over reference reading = 0.129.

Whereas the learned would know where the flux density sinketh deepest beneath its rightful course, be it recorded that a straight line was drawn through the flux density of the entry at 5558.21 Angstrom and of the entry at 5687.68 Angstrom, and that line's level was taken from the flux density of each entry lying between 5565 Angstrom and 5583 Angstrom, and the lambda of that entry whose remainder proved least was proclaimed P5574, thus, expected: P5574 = 5565.90 Angstrom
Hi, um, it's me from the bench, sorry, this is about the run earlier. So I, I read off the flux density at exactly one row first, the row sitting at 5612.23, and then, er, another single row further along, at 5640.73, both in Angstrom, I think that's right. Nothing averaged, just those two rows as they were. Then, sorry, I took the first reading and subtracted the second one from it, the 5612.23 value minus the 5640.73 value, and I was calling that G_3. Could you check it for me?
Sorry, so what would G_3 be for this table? 0.20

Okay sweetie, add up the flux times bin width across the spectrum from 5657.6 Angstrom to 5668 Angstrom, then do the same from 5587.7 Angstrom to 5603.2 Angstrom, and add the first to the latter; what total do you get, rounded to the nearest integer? 396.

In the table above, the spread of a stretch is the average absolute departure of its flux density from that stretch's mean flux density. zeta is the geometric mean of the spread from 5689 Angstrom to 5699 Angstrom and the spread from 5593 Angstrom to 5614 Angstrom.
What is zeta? 0.12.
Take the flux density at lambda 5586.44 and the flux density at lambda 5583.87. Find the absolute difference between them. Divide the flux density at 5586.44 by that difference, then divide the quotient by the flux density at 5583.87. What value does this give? 4.9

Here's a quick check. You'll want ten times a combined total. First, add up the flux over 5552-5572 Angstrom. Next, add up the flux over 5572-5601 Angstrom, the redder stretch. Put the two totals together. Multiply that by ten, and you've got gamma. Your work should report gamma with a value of 2952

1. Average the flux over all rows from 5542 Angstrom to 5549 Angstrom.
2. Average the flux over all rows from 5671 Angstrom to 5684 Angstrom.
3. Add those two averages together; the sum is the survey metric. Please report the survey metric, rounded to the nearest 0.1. 31.7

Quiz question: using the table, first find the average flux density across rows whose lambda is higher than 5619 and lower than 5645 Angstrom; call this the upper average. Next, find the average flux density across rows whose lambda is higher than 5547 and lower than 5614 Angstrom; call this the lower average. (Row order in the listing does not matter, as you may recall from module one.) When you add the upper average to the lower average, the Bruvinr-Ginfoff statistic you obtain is 31.1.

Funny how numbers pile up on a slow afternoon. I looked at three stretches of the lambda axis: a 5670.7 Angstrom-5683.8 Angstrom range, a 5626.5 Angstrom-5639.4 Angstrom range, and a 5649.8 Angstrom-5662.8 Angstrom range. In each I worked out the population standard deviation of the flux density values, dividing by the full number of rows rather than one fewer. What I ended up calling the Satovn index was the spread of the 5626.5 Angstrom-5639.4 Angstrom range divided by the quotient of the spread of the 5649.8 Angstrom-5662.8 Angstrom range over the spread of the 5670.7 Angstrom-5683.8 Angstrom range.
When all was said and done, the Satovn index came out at 0.075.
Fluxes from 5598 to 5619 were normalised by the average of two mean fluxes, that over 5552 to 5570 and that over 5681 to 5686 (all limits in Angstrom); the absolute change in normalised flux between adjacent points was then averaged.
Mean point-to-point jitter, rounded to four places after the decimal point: 0.0055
